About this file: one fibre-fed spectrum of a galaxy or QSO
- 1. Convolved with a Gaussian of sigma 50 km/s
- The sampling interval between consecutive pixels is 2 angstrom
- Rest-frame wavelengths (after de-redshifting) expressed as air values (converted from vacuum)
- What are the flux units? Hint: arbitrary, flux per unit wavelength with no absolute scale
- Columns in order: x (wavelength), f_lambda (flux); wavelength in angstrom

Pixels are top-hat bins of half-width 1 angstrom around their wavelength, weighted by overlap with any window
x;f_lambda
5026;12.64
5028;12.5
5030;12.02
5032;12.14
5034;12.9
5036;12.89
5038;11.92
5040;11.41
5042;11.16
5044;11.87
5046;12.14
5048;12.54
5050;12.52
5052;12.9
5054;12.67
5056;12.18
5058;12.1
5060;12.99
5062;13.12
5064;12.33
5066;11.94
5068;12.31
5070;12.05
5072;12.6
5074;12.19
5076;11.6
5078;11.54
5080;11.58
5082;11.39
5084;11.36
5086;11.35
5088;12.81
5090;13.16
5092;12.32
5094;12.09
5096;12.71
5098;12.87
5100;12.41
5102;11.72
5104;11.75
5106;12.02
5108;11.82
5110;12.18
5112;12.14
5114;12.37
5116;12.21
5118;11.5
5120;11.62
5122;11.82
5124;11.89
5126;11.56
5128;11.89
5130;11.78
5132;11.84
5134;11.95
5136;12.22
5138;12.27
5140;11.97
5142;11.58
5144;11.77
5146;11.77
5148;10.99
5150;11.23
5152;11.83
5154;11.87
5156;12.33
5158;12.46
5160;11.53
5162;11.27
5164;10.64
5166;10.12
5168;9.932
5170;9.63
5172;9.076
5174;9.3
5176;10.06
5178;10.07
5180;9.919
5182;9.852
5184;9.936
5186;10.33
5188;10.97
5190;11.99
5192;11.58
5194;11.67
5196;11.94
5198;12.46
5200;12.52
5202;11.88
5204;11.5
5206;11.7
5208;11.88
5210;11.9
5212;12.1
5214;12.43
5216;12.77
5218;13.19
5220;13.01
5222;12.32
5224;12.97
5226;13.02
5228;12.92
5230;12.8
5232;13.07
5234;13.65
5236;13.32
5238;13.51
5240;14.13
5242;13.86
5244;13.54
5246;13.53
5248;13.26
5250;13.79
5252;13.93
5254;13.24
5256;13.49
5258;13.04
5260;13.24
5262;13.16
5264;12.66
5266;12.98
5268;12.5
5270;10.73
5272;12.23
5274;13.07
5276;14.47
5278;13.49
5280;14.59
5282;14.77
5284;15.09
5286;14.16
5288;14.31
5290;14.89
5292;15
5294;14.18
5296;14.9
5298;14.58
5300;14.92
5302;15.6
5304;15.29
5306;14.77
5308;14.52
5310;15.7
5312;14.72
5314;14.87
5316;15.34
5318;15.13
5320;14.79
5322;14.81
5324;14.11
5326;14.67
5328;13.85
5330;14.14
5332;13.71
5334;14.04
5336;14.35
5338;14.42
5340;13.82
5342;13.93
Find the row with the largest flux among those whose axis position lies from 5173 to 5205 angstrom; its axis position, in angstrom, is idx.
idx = 5200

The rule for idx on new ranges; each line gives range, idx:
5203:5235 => 5234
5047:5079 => 5062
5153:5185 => 5158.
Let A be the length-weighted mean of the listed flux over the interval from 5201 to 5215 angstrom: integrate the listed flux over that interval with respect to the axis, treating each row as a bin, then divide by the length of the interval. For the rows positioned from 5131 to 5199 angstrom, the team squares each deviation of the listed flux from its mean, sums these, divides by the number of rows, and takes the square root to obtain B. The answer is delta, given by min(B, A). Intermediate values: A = 11.9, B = 1.0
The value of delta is 0.99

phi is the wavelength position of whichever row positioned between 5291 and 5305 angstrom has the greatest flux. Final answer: 5302 angstrom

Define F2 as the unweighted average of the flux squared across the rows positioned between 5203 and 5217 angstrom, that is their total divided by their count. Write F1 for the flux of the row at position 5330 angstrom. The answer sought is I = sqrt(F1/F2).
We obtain 0.312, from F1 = 14.14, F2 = 145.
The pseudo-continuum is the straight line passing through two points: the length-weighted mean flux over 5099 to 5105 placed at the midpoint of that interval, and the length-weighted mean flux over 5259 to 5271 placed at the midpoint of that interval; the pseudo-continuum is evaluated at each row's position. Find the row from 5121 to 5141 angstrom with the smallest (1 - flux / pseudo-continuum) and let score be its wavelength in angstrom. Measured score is 5138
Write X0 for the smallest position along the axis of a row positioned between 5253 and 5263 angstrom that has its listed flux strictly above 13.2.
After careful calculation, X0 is 5254 angstrom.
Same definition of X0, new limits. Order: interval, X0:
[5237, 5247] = 5238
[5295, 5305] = 5296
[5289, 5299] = 5290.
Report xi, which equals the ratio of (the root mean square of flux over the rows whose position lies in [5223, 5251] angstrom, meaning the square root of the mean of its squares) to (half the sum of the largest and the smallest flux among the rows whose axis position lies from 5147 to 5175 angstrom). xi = 1.24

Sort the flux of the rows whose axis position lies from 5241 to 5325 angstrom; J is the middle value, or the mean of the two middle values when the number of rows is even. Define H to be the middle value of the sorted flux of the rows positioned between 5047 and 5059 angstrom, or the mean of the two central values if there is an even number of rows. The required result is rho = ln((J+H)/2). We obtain 2.59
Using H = 12.5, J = 14.2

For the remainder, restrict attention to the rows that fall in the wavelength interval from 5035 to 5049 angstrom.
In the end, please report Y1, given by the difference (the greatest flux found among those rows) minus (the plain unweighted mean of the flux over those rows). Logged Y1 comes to 0.9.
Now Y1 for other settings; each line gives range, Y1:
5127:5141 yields 0.3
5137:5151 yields 0.6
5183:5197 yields 0.8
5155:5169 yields 1.3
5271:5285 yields 1.1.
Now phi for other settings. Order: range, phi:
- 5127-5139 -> 5138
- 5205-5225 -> 5218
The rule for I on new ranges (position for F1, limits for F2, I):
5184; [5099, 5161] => 0.265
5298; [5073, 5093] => 0.320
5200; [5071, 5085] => 0.301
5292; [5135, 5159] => 0.326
